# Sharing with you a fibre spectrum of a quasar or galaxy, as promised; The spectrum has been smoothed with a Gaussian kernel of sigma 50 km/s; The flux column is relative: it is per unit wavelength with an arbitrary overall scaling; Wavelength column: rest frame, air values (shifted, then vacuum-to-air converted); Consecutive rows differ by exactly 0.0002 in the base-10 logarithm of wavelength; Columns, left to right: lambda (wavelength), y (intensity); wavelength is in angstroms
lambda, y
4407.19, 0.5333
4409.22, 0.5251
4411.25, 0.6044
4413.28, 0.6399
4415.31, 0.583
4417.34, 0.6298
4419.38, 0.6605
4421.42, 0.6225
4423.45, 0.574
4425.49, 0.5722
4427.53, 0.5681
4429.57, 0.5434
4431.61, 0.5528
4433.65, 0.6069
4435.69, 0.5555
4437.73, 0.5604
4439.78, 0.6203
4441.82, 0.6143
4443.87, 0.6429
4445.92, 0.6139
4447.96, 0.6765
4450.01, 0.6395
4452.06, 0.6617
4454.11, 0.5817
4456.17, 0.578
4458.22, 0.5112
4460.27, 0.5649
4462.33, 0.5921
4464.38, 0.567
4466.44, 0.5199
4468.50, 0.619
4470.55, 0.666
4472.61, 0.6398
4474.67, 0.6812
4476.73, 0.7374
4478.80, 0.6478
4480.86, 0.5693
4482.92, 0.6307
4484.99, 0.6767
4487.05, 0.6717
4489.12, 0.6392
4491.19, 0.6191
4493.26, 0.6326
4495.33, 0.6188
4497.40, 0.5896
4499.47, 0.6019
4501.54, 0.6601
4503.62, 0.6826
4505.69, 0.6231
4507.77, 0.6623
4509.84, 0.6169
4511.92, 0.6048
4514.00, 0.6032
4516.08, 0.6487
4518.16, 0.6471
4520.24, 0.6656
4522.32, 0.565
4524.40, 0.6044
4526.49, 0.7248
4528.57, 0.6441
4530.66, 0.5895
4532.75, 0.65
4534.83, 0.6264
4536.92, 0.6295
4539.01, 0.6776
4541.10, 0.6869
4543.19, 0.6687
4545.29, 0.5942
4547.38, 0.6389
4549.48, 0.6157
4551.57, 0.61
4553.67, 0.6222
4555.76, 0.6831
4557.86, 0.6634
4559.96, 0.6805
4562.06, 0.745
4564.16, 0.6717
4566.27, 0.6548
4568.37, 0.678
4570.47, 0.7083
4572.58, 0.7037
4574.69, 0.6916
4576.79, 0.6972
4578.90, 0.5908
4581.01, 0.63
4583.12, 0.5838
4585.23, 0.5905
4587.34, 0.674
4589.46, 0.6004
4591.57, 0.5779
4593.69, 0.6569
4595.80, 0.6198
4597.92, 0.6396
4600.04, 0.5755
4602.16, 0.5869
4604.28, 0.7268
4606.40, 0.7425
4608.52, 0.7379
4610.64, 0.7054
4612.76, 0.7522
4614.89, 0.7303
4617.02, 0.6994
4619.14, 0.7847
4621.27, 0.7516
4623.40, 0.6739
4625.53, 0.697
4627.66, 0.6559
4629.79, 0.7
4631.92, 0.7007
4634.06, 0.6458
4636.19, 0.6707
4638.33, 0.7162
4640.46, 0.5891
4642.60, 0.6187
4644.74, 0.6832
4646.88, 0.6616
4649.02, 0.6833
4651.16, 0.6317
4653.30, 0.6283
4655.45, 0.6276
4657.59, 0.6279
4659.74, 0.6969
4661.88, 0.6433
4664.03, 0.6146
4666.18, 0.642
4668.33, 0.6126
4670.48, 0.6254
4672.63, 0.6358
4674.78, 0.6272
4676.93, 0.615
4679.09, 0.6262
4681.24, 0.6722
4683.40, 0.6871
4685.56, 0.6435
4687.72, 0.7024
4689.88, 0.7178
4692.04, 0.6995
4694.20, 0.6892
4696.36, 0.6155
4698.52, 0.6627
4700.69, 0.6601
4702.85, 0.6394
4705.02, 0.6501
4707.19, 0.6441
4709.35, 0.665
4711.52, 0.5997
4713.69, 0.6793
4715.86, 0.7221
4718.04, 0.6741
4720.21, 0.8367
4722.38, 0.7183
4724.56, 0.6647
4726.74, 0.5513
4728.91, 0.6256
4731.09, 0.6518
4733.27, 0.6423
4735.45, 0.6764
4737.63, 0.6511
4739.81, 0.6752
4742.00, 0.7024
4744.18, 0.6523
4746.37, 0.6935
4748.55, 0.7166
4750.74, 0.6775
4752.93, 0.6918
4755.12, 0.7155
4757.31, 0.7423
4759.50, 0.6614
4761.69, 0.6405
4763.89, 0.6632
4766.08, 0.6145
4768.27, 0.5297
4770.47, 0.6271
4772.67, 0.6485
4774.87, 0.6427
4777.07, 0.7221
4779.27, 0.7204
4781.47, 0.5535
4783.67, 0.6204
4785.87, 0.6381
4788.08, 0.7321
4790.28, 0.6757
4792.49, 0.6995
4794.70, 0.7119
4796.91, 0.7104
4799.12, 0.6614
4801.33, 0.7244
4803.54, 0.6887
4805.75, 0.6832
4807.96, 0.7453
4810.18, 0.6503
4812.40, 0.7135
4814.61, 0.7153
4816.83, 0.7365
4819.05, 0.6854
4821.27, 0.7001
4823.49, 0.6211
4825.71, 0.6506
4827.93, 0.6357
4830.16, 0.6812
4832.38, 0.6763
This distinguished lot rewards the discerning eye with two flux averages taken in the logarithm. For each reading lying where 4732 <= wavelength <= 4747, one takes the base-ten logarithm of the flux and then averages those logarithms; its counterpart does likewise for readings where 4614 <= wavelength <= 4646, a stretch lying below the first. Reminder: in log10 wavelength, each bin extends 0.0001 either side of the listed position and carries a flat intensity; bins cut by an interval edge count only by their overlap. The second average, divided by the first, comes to 0.94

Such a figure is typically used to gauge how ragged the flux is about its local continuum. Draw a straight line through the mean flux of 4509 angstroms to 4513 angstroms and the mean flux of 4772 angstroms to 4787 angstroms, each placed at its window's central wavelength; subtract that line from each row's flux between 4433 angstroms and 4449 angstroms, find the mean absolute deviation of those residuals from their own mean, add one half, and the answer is 0.527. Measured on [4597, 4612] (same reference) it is 0.562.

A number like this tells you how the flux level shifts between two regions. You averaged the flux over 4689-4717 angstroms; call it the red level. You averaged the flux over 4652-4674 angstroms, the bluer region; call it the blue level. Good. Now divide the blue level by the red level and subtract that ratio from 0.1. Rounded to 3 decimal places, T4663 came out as -0.856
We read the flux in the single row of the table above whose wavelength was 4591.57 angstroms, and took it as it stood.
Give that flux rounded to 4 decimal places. 0.5779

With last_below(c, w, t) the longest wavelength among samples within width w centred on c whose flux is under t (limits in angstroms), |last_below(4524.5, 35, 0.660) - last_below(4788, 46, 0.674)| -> 273.3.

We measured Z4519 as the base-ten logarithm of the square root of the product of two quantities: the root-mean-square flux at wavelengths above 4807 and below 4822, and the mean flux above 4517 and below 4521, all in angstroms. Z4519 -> -0.17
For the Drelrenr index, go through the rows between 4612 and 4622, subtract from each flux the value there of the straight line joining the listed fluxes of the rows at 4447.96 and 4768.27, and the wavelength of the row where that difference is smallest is 4617.02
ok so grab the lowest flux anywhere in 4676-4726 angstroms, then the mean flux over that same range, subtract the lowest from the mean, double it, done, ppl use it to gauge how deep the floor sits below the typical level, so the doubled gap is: 0.15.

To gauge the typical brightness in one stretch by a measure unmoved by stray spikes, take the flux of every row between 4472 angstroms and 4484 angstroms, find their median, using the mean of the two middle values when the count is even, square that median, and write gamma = 0.414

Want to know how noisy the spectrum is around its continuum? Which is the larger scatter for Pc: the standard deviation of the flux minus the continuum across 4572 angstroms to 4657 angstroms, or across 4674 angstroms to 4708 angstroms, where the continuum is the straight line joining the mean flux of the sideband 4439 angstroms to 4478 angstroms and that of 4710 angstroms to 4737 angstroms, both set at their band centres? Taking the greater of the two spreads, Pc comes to 0.055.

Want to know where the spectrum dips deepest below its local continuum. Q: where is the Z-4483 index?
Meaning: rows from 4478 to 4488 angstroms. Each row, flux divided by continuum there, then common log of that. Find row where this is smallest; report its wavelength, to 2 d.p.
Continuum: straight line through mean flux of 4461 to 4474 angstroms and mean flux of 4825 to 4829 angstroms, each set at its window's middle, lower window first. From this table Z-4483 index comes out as 4480.86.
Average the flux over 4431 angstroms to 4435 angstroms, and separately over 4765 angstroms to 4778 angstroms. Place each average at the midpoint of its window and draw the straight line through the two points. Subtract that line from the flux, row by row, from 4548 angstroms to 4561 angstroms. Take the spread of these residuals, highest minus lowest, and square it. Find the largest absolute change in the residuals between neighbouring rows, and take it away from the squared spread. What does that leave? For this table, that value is -0.0553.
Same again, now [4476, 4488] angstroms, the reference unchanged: -0.0614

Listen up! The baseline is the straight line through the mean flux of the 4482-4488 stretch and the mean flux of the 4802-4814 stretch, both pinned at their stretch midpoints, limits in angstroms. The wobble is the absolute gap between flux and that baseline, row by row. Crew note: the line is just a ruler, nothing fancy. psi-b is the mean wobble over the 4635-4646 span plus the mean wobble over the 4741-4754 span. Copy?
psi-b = 0.055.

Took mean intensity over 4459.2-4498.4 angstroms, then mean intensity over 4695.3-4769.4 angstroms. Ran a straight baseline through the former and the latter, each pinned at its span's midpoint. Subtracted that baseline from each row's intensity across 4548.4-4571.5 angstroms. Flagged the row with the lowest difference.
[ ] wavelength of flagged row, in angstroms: 4551.57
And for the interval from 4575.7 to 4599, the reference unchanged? 4591.57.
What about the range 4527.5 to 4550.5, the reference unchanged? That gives 4530.66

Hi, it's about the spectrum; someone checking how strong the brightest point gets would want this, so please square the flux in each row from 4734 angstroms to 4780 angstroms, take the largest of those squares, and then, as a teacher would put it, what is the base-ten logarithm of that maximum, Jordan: -0.26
